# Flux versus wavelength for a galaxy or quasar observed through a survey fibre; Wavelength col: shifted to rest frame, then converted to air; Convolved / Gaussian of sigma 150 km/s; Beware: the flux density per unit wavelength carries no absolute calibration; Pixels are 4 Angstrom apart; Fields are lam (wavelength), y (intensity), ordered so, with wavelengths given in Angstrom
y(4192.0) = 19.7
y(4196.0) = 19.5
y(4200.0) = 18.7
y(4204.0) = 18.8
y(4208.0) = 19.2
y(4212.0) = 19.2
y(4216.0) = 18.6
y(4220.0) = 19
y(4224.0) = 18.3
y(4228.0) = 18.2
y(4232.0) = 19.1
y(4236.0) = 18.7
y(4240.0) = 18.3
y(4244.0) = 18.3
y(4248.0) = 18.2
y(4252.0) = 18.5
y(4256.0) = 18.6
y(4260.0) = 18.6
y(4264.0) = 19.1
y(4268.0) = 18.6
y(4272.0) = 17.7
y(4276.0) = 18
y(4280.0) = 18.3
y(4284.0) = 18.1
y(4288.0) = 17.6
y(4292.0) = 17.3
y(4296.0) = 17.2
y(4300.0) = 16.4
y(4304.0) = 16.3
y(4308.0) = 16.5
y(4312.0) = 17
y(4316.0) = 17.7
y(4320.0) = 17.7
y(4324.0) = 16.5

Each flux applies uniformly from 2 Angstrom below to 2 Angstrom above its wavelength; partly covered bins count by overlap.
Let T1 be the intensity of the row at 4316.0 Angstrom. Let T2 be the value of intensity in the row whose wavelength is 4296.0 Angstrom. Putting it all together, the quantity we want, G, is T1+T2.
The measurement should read 34.9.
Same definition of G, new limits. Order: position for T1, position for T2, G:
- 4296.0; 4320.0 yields 34.9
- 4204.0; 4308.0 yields 35.3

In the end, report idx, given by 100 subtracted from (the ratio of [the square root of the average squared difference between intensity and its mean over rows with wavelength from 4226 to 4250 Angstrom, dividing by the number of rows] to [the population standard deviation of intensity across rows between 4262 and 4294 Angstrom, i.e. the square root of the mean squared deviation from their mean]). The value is -99.4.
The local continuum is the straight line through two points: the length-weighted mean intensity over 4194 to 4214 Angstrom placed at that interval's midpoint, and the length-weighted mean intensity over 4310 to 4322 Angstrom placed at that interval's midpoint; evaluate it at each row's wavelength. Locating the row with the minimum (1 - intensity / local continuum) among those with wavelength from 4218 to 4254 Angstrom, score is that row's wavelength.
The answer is 4232.0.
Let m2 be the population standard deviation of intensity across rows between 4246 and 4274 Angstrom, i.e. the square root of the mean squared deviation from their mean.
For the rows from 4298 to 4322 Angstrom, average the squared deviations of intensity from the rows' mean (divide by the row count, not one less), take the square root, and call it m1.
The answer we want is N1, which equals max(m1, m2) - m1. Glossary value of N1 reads 0.000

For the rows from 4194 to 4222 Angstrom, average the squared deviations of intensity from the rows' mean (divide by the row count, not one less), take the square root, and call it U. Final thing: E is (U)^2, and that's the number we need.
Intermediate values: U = 0.30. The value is 0.09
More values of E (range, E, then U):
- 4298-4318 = 0.27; 0.52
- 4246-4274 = 0.16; 0.40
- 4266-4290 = 0.12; 0.34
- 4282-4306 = 0.40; 0.63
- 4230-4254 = 0.09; 0.31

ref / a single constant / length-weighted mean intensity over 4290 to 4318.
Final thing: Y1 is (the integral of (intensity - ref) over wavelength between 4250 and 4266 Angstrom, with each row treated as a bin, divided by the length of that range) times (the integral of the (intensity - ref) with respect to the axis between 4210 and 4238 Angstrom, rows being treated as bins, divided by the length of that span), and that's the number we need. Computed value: 3.2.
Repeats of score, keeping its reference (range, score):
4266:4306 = 4268.0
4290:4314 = 4292.0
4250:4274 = 4264.0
